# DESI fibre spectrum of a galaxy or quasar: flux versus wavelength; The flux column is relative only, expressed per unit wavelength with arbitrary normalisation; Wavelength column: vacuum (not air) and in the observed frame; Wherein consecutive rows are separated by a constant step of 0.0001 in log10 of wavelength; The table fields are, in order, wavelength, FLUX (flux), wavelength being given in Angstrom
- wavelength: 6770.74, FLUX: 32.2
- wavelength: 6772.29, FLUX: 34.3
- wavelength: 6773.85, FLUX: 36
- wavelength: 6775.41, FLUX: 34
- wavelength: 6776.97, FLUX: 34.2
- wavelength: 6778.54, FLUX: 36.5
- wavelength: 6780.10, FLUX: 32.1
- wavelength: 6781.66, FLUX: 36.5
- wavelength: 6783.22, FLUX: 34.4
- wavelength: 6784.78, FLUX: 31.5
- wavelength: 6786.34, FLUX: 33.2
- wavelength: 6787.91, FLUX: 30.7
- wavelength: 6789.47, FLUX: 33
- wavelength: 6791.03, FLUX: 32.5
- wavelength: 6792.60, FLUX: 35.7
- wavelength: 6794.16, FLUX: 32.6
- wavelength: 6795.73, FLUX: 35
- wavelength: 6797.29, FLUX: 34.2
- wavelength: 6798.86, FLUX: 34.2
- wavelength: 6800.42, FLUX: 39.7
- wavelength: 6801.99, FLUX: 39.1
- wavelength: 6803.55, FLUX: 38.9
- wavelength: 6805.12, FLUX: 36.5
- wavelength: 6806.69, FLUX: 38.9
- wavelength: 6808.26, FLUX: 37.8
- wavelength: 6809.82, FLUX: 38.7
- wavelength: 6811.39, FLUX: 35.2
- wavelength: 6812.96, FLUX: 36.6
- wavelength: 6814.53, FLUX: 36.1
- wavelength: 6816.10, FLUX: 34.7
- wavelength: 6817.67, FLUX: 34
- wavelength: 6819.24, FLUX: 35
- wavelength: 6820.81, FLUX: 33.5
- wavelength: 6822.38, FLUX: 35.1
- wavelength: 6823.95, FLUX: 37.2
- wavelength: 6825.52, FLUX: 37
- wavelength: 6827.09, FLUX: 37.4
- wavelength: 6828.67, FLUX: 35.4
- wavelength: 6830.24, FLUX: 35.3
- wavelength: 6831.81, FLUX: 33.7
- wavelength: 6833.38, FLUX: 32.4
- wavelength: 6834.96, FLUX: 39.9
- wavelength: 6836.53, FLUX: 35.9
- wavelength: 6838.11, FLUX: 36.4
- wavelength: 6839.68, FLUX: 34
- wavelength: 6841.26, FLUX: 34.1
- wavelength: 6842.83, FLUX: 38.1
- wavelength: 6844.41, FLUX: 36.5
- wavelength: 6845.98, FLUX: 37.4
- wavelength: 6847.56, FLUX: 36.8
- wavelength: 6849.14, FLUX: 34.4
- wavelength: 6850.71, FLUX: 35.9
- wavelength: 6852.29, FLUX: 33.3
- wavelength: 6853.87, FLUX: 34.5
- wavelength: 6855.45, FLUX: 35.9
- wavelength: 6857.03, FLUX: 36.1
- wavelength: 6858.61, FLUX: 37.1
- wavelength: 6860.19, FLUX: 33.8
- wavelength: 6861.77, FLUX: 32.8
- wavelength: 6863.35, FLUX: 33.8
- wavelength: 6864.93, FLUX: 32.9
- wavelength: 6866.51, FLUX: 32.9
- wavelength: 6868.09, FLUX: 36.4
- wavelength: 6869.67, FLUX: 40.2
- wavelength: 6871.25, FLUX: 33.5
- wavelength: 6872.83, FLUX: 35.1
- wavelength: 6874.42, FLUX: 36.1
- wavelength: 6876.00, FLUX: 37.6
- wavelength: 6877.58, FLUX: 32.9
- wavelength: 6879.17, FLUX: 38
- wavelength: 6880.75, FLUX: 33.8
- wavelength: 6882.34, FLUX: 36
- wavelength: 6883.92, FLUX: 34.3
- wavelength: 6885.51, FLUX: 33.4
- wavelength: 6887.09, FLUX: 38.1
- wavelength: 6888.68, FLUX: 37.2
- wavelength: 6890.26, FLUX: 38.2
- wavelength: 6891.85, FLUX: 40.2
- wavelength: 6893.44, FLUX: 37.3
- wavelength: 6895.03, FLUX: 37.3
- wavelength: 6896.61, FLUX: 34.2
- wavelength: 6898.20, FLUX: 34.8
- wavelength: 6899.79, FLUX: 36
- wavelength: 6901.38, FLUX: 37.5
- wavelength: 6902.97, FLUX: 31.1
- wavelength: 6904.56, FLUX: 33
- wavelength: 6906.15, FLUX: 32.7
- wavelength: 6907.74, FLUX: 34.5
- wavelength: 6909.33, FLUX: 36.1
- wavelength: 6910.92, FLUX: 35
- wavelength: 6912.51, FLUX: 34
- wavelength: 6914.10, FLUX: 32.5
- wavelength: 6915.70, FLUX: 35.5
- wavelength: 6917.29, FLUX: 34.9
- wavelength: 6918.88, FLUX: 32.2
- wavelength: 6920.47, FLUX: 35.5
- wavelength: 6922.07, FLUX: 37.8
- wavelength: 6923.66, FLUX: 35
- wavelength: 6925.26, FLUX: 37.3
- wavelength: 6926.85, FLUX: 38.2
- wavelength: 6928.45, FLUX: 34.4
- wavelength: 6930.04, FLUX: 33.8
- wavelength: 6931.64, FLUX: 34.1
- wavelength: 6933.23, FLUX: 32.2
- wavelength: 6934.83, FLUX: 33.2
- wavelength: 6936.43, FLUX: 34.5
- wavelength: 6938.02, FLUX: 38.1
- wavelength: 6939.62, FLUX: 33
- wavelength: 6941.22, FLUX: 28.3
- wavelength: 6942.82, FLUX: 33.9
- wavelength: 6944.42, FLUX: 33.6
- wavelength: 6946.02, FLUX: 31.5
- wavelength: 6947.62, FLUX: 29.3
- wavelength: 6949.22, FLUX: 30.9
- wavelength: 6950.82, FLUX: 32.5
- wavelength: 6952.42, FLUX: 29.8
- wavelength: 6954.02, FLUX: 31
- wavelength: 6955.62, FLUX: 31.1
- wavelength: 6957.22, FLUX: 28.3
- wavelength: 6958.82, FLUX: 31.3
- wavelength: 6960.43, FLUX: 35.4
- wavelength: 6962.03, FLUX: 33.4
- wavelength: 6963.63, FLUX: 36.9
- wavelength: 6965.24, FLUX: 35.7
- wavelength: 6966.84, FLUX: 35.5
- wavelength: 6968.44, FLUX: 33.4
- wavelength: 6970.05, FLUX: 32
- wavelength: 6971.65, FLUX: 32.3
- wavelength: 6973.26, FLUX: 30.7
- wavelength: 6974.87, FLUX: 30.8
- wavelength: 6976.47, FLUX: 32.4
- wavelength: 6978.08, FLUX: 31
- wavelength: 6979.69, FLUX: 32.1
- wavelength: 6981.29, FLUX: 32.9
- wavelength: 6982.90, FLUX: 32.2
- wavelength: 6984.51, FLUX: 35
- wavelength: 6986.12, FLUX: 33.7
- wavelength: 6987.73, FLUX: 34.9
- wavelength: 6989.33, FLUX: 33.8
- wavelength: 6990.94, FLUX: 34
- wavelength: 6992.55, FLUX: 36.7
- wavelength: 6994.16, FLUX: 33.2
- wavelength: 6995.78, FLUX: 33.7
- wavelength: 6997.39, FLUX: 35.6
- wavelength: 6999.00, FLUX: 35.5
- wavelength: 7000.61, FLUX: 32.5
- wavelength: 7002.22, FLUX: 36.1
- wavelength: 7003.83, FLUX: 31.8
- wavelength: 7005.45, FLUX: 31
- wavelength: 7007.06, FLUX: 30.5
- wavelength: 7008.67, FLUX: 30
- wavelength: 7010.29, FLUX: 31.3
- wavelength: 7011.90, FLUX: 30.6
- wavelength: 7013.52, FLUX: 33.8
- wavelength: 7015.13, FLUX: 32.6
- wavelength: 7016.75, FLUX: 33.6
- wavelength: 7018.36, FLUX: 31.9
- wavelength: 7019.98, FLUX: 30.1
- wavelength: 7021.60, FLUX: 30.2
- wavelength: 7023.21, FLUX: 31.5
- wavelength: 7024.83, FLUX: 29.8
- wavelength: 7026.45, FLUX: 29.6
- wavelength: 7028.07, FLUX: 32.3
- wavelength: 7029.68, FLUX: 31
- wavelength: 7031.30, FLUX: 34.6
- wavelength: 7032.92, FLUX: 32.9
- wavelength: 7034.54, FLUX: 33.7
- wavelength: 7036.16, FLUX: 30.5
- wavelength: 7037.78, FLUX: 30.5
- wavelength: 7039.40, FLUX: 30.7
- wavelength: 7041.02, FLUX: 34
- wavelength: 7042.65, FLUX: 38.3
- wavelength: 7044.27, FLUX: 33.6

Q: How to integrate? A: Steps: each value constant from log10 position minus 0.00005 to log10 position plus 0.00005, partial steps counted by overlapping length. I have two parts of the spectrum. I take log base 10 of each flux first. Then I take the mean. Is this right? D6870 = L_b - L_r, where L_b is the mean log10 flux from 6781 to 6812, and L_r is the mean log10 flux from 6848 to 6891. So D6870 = 0.0003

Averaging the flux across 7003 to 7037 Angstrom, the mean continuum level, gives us 32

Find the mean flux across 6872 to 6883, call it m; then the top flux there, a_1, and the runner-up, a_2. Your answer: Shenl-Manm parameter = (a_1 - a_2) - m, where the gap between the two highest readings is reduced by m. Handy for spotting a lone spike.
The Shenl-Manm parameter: -35.2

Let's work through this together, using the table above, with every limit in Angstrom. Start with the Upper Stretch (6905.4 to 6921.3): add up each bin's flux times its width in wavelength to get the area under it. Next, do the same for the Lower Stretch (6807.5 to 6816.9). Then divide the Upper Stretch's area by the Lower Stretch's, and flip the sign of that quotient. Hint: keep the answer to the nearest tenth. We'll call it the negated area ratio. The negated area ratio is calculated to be -1.6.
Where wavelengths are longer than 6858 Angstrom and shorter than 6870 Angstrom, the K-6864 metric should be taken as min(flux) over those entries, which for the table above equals 32.8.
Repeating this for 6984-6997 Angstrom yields 33.2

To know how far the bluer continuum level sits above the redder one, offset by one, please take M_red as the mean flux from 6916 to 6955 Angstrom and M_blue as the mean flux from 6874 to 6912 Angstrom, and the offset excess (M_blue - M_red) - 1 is 1.1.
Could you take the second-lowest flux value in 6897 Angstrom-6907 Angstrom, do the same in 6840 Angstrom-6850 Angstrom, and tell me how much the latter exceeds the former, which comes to 1.7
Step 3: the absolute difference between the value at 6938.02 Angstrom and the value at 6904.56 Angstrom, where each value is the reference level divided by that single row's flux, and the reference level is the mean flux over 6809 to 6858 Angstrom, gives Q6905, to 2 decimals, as 0.14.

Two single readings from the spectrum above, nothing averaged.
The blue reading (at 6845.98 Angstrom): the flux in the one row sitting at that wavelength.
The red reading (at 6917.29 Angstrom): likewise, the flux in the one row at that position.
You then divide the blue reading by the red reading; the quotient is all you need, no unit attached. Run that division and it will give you 1.07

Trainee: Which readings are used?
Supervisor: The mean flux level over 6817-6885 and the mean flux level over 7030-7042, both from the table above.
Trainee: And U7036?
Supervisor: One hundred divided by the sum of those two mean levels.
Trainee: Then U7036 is 1.47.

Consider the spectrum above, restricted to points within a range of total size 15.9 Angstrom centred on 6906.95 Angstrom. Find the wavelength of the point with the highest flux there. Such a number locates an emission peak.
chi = 6901.38 Angstrom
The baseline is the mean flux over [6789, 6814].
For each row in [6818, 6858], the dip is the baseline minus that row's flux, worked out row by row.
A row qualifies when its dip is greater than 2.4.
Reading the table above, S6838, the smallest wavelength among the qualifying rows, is 6820.81 Angstrom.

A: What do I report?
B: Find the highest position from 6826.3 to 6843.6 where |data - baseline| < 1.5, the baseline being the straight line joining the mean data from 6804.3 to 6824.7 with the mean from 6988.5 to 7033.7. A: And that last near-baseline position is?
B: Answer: 6838.11 Angstrom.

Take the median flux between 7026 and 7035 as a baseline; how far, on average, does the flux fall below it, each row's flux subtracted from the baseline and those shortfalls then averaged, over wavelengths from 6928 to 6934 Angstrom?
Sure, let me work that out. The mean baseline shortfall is -1.0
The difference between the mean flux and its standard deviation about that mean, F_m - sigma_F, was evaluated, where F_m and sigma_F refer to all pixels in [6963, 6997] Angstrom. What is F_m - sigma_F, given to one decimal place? 31.7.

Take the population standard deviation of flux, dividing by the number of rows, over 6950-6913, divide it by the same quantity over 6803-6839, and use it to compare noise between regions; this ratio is 1.35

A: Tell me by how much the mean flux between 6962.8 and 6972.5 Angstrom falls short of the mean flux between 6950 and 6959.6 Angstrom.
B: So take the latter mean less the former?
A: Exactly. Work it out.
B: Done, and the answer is -4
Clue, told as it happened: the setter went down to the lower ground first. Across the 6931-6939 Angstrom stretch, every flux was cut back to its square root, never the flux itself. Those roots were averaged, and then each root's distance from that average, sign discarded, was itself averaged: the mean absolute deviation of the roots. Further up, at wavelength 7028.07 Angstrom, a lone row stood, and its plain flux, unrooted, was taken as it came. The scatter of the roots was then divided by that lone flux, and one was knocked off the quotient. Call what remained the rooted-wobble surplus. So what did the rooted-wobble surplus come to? -0.996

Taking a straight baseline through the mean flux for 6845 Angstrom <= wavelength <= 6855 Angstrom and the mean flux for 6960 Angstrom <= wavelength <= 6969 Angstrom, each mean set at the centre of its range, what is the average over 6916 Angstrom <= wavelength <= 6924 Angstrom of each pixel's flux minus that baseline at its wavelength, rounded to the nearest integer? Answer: 0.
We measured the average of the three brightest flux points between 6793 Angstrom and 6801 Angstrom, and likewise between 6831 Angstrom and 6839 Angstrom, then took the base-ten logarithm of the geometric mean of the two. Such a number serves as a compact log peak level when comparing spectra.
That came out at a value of 1.57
